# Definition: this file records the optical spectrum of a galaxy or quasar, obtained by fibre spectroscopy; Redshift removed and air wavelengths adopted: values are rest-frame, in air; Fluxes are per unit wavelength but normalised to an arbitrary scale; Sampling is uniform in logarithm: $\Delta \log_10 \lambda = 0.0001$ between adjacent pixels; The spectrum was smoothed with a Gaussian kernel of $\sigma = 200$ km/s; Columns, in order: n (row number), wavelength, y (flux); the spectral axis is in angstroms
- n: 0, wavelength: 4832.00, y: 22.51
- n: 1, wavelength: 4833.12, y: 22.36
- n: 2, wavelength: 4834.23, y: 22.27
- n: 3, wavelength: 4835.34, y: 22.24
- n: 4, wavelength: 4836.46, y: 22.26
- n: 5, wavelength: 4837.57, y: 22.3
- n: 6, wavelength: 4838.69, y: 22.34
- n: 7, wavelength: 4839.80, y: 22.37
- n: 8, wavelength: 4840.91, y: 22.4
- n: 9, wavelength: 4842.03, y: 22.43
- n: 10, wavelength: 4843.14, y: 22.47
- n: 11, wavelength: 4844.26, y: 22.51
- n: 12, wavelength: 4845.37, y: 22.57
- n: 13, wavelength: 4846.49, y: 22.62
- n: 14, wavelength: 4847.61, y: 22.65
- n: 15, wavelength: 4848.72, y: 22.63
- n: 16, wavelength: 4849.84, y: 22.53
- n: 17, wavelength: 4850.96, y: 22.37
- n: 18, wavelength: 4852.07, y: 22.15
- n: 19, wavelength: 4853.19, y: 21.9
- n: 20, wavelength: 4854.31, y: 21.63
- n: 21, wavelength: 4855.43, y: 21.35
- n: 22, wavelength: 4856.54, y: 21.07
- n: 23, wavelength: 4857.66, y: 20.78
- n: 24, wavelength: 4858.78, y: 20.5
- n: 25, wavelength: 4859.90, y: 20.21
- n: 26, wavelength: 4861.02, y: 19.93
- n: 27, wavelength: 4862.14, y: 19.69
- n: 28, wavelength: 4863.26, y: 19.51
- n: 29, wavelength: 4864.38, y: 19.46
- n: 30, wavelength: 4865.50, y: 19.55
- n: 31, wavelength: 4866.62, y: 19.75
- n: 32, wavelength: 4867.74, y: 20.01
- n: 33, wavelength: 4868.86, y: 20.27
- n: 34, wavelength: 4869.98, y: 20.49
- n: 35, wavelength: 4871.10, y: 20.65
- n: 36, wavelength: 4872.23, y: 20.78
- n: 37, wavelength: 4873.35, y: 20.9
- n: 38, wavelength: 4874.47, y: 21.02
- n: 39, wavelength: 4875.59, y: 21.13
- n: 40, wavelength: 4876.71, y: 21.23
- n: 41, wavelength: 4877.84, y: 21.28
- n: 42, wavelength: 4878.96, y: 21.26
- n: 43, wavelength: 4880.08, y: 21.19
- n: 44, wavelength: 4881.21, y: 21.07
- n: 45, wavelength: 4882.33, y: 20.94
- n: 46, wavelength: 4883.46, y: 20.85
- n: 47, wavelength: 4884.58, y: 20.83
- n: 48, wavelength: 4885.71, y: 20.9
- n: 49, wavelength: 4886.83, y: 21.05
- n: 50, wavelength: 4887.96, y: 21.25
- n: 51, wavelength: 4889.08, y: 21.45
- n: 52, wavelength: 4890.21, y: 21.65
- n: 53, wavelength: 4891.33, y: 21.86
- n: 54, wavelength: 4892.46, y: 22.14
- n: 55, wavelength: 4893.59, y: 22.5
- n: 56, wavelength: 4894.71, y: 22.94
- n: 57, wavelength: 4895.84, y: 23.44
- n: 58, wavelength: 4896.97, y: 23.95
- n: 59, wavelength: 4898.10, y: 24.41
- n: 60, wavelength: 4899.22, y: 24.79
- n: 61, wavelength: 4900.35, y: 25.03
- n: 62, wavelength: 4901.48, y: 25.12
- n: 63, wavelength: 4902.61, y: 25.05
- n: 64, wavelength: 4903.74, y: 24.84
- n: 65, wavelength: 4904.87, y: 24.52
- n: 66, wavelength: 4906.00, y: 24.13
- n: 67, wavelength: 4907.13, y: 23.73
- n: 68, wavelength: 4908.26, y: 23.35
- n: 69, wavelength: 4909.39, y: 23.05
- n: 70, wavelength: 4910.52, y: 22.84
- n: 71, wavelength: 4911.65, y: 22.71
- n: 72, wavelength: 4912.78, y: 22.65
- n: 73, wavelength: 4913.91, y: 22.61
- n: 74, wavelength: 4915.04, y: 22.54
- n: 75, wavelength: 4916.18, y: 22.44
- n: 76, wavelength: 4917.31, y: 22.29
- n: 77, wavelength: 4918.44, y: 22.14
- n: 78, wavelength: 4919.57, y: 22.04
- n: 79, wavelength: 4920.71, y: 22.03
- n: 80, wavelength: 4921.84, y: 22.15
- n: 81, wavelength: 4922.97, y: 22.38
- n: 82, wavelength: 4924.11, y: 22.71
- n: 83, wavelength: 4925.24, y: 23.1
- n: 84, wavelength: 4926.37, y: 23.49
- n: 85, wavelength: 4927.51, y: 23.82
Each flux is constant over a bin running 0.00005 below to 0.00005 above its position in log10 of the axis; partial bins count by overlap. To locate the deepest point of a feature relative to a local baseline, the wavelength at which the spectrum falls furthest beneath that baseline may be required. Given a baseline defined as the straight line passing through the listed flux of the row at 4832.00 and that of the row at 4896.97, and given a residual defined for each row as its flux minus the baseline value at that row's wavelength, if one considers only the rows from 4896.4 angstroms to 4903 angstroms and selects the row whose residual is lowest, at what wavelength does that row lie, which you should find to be 4896.97 angstroms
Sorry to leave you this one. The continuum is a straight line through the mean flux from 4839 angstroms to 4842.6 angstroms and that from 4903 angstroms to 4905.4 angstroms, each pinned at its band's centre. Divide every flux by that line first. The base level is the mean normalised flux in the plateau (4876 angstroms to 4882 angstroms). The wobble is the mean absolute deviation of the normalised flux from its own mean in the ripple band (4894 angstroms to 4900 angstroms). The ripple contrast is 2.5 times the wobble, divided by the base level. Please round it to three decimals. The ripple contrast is 0.060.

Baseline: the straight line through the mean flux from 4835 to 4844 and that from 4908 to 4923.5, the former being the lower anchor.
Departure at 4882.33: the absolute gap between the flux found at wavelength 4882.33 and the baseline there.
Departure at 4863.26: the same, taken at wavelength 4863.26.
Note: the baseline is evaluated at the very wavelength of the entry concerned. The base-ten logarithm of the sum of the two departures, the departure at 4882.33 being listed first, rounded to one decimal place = 0.6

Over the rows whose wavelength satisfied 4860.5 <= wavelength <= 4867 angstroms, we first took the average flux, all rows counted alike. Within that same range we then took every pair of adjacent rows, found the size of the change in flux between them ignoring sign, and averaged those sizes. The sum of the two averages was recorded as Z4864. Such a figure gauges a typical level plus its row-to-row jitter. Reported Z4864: 19.8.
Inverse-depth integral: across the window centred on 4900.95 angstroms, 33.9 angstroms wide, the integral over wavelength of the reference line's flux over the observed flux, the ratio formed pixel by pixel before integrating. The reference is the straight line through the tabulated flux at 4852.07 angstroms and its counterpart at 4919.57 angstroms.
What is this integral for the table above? 33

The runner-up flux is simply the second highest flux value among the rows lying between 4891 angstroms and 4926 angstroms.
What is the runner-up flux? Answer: 25.05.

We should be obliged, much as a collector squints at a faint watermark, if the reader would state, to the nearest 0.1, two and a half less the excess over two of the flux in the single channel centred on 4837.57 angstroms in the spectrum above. -17.8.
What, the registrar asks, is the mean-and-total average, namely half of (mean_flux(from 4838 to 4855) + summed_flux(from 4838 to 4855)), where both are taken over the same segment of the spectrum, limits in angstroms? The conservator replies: 179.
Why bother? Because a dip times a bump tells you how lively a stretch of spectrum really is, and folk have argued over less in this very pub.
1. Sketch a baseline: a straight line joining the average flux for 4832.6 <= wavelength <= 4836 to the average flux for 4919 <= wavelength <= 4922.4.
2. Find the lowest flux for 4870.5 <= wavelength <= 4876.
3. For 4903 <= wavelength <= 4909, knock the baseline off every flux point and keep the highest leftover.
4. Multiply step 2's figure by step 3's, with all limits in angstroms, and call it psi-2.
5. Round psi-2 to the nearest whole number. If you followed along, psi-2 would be 56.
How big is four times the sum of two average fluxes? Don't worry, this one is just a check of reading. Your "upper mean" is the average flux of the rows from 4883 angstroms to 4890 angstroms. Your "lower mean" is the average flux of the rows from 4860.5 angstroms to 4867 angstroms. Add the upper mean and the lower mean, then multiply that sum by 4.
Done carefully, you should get 163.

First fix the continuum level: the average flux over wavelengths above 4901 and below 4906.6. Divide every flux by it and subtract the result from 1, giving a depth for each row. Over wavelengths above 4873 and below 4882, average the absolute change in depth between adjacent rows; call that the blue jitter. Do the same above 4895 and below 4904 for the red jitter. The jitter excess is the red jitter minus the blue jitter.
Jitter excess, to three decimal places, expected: 0.008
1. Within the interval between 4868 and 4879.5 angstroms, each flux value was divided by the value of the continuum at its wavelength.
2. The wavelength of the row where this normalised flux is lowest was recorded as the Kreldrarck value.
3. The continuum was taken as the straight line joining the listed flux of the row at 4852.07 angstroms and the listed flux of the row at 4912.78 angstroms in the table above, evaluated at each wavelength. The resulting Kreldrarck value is 4868.86 angstroms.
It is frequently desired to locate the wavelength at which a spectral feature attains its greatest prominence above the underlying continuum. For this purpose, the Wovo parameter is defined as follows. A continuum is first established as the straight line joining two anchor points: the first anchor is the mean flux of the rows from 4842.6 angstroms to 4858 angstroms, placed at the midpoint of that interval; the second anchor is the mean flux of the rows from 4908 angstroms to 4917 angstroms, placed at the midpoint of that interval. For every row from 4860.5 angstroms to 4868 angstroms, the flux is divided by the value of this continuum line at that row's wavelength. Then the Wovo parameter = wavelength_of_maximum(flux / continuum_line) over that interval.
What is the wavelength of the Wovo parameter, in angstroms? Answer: 4867.74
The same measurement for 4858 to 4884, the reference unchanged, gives 4877.84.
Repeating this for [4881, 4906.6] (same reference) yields 4901.48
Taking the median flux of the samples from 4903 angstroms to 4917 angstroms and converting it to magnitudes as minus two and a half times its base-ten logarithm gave -3.40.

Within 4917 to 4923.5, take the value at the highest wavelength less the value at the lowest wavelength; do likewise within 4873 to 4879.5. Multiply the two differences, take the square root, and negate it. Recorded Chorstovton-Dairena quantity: -0.18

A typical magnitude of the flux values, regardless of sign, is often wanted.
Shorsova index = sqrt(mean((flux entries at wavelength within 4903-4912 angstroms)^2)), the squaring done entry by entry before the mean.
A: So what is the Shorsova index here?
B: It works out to 23.7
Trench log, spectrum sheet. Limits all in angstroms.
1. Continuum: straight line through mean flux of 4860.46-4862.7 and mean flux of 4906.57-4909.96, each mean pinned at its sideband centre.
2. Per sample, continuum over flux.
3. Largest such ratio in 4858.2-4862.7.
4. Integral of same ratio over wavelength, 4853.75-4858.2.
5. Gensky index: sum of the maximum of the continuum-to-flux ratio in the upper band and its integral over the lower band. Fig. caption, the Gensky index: 5.1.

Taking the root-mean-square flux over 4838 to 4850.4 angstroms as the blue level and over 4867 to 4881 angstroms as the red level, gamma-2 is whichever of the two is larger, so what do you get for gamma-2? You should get 22.5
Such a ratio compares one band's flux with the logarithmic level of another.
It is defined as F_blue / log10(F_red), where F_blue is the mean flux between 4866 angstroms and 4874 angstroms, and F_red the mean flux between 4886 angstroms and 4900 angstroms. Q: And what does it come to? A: 15.1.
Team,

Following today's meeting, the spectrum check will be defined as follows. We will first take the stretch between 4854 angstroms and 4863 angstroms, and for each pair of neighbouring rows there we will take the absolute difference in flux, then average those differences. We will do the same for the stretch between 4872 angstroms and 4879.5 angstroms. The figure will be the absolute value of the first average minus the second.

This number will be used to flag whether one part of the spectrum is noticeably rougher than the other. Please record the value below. 0.19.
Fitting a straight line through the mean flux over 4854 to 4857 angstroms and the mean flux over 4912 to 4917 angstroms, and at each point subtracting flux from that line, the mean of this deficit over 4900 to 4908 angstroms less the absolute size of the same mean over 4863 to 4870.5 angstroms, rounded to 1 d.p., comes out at -4.0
